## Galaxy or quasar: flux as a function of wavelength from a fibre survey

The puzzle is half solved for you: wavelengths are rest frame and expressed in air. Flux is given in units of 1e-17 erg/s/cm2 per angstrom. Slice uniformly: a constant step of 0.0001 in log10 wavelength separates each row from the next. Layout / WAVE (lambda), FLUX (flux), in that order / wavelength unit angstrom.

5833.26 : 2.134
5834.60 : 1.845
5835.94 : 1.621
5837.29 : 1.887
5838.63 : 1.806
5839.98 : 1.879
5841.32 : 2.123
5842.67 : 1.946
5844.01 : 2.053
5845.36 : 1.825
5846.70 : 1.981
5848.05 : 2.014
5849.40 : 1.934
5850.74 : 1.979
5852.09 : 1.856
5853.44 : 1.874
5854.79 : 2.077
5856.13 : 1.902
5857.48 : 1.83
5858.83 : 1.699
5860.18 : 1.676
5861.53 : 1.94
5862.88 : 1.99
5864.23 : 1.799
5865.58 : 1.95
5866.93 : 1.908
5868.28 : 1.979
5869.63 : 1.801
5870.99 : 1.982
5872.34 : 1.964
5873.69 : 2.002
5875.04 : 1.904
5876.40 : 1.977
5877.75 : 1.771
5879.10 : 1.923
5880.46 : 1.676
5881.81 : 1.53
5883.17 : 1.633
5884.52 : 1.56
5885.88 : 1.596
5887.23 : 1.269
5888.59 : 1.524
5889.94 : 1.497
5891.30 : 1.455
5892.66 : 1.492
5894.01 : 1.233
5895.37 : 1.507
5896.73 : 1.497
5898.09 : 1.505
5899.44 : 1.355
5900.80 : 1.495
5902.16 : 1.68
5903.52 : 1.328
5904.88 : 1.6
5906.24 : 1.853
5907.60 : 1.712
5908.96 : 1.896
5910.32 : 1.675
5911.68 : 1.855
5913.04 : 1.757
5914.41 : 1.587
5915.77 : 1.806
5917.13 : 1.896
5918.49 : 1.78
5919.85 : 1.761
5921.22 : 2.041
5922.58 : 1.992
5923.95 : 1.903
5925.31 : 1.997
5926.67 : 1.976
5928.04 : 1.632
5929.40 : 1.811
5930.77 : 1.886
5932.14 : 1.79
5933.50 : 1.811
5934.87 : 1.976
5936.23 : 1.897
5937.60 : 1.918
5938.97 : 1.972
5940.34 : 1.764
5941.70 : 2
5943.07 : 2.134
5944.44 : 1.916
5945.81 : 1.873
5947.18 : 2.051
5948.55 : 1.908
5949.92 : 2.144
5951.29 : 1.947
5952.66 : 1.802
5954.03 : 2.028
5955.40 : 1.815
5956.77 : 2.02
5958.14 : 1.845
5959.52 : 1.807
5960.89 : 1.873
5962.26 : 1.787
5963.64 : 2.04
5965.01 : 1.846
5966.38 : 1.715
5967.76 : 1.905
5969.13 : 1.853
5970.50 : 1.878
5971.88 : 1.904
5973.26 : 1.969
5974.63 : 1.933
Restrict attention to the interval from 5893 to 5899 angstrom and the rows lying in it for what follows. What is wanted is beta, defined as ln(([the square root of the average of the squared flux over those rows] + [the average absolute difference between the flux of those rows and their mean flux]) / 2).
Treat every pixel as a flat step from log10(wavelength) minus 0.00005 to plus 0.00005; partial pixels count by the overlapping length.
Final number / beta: -0.26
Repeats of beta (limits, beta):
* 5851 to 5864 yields -0.02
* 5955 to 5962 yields -0.03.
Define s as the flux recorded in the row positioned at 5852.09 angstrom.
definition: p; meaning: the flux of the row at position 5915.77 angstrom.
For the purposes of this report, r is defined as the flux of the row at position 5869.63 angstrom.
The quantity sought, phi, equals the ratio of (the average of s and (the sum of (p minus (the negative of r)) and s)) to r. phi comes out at 2.03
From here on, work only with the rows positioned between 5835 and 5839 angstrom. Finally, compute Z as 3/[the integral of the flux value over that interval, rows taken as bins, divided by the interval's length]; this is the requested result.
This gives 1.69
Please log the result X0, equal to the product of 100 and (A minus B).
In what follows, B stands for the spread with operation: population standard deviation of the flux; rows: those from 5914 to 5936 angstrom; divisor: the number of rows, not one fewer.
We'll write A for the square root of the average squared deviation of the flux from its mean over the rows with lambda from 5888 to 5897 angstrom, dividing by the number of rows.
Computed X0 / -3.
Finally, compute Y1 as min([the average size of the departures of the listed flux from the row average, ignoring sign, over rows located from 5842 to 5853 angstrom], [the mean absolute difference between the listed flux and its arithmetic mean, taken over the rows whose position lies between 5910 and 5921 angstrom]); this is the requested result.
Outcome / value 0.058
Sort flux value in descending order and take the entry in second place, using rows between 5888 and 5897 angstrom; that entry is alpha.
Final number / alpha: 1.507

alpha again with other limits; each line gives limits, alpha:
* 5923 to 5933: 1.976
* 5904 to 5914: 1.855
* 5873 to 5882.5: 1.977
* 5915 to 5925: 1.992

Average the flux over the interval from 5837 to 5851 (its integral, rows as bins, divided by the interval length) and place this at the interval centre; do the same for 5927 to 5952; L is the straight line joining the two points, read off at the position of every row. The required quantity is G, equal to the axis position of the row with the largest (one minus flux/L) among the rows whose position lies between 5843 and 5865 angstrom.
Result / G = 5860.18 angstrom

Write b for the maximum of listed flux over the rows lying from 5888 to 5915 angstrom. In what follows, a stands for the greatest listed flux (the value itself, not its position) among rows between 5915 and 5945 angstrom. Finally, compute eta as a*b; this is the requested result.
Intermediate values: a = 2.134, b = 1.896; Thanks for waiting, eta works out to 4.05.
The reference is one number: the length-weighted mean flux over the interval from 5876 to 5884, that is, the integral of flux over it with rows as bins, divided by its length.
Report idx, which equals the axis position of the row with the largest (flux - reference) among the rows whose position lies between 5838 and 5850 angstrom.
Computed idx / 5841.32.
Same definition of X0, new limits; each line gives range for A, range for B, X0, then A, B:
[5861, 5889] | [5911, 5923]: 7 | 0.202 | 0.128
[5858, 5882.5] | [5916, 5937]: 3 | 0.136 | 0.108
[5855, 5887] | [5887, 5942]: -7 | 0.150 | 0.219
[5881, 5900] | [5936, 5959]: 0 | 0.111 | 0.107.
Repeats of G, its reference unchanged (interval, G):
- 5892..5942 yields 5894.01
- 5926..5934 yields 5928.04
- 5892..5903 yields 5894.01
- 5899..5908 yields 5903.52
